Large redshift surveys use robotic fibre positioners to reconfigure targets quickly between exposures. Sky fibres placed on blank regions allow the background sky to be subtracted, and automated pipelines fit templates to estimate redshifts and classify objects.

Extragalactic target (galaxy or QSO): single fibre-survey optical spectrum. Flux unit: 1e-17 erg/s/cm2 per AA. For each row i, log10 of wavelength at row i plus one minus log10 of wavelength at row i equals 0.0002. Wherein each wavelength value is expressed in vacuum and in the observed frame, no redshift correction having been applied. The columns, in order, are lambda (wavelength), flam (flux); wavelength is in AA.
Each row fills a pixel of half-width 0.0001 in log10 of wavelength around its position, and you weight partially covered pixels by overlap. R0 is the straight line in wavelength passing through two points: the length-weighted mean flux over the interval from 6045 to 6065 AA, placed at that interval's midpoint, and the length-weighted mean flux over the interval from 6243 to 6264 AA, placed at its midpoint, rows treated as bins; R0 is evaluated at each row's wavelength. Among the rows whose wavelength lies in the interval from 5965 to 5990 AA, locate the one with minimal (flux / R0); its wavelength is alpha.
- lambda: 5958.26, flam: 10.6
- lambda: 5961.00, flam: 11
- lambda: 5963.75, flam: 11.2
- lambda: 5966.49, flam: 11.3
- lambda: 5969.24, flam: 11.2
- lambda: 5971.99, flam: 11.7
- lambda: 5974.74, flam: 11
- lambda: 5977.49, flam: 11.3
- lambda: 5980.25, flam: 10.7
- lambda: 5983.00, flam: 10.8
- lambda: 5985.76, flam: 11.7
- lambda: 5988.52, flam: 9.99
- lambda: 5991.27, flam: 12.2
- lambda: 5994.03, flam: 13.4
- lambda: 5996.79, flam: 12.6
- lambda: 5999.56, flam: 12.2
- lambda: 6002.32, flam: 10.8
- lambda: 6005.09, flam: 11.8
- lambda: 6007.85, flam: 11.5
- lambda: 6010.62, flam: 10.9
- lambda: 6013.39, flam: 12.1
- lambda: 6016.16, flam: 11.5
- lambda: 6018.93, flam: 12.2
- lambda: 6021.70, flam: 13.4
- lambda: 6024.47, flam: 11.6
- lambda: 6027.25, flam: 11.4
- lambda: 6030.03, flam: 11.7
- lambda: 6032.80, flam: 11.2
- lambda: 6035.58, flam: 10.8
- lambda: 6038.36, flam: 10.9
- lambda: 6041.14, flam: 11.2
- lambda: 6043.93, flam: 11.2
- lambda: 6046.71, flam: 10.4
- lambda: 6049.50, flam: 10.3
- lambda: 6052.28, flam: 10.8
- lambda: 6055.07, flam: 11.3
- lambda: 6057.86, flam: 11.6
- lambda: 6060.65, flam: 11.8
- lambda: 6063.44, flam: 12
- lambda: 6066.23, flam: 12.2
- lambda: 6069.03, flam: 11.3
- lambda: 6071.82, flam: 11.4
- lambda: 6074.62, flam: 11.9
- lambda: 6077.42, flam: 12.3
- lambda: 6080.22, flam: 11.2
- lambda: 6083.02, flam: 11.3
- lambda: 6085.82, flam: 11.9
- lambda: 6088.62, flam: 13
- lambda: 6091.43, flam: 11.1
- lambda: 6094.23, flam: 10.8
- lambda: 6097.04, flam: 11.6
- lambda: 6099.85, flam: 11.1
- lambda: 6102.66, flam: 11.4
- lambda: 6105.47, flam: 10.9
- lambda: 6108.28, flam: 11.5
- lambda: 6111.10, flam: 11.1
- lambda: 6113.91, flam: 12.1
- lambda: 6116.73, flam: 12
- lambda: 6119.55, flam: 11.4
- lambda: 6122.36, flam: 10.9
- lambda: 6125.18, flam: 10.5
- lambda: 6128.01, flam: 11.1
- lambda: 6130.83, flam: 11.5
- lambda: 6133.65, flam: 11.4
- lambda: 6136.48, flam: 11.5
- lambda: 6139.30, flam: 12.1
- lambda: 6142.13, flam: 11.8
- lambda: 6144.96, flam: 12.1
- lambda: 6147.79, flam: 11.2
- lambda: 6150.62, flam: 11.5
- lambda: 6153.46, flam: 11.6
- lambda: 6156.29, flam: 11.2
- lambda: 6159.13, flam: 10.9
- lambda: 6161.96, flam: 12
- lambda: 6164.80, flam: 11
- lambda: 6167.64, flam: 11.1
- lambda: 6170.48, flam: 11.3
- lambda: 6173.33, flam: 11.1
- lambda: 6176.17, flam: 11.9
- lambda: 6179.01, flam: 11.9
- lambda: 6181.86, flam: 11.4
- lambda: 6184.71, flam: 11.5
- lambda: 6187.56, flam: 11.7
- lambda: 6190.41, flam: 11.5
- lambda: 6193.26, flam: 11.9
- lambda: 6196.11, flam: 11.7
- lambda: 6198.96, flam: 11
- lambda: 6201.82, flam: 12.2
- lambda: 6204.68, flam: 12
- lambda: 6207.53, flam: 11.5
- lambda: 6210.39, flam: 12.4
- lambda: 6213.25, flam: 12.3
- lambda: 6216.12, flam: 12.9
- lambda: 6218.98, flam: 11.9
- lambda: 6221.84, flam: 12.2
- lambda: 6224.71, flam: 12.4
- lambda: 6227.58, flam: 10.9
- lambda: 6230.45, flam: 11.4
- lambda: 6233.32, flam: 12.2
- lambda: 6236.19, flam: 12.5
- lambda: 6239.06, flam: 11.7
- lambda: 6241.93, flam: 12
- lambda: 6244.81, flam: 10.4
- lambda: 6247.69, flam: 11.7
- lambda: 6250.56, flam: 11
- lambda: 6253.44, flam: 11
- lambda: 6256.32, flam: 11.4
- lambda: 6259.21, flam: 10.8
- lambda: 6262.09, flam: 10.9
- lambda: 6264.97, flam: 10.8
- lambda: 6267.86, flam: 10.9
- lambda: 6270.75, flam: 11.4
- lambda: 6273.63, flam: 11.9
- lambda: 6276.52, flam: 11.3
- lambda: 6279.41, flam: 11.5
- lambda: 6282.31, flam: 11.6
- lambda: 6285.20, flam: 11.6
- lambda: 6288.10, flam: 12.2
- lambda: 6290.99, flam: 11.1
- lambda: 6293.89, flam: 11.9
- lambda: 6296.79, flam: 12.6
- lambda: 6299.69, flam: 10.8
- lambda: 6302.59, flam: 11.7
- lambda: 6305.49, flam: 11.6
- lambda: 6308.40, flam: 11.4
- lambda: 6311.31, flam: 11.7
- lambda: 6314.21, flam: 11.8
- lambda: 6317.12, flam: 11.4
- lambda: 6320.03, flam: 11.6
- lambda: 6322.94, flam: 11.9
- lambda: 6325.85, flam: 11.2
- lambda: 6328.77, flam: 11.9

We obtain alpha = 5988.52 AA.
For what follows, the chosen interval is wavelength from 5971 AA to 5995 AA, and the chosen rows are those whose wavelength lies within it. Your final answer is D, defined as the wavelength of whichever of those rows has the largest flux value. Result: 5994.03 AA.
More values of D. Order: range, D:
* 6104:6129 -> 6113.91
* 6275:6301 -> 6296.79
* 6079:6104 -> 6088.62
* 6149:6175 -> 6161.96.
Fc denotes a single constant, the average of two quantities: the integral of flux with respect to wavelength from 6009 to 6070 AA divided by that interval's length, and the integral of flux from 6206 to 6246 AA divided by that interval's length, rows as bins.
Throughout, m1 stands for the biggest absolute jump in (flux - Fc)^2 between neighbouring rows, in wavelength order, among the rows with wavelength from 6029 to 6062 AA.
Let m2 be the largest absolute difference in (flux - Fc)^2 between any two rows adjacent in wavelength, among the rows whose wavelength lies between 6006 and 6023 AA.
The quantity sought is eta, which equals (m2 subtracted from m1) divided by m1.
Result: -0.9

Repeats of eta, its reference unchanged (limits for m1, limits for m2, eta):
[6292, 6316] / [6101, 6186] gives -0.3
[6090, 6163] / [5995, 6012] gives 0.3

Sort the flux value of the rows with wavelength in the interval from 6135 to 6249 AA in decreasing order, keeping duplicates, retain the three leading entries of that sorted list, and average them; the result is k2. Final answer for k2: 12.6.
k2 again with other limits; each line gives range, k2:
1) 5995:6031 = 12.7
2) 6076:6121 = 12.5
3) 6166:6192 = 11.8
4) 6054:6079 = 12.2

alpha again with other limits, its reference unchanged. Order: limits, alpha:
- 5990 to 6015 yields 6002.32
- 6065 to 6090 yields 6080.22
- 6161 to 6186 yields 6164.80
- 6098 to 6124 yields 6105.47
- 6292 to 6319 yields 6299.69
